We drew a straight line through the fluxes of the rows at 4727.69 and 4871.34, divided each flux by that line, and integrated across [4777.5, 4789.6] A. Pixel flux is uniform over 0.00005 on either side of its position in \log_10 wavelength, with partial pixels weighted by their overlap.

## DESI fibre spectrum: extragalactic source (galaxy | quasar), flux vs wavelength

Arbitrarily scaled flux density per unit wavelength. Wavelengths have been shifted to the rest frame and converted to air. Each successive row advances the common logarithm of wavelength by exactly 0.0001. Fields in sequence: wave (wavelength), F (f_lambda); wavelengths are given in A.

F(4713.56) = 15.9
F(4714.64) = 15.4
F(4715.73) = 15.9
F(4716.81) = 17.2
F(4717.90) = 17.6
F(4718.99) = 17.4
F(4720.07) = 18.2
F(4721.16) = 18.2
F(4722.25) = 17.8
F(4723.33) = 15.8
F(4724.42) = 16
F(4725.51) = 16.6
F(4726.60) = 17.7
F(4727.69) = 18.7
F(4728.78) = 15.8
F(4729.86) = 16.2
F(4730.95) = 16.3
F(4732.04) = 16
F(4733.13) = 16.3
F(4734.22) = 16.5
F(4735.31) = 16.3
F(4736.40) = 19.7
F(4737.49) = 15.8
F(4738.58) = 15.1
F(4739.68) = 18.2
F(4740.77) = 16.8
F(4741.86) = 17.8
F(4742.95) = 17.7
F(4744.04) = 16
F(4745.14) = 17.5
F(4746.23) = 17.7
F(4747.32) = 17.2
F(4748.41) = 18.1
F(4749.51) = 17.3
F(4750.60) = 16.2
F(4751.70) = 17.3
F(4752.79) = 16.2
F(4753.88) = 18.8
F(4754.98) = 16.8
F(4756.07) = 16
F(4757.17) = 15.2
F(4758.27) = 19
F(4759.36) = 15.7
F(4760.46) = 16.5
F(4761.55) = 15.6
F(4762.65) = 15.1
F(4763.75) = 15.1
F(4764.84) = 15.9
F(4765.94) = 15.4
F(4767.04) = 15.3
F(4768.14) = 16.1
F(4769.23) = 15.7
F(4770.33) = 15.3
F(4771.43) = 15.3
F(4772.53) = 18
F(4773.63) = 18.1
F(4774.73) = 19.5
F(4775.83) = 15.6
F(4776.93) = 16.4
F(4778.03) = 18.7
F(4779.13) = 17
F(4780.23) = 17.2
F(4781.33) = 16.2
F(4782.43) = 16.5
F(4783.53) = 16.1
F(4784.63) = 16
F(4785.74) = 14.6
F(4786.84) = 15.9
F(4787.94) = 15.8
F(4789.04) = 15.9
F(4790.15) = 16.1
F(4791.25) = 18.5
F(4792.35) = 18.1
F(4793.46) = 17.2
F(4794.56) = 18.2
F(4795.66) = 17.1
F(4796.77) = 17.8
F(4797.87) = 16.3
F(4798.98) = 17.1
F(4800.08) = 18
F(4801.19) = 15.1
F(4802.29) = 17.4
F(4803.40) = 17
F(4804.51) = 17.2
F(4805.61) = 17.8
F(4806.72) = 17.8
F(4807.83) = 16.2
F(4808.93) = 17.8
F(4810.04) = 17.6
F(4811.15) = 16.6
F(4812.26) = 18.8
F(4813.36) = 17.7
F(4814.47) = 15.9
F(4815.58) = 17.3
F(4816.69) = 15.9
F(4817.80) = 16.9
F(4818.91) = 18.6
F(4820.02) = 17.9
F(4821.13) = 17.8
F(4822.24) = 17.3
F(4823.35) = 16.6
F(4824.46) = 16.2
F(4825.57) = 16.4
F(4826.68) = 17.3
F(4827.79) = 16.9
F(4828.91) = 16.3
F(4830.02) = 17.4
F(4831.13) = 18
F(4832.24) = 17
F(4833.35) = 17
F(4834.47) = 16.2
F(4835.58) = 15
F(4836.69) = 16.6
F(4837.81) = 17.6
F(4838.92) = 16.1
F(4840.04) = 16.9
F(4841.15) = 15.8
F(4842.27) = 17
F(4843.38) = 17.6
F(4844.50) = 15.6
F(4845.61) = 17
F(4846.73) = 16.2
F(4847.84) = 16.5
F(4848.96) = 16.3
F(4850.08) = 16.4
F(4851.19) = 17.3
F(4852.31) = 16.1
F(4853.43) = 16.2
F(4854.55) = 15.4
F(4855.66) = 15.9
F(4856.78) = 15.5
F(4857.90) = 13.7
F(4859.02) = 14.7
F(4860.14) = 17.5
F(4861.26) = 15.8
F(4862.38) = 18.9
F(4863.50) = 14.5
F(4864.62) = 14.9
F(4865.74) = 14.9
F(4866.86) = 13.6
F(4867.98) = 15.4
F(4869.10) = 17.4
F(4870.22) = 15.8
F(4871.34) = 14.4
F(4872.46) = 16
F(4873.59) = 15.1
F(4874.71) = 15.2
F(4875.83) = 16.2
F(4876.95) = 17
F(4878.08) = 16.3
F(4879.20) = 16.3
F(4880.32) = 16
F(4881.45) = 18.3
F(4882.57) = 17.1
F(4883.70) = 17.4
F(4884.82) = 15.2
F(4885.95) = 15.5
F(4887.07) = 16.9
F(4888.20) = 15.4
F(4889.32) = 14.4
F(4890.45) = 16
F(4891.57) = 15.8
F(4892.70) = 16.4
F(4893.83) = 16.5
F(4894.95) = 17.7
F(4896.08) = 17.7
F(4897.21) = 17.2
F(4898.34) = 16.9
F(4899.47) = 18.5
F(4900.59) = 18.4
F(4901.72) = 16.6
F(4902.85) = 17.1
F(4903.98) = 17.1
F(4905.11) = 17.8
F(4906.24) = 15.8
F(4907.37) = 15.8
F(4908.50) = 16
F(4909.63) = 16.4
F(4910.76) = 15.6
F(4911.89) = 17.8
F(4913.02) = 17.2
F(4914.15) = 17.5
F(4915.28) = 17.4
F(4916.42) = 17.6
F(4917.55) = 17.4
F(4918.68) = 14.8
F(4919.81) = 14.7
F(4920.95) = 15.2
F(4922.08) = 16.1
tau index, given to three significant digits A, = 11.6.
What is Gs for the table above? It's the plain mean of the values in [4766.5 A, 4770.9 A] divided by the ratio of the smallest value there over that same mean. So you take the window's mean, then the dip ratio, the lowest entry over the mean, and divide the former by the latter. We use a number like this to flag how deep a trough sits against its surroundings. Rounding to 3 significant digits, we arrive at 15.9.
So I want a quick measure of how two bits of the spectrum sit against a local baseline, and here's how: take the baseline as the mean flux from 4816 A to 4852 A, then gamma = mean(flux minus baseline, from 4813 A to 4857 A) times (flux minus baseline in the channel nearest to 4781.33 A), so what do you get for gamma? 0.1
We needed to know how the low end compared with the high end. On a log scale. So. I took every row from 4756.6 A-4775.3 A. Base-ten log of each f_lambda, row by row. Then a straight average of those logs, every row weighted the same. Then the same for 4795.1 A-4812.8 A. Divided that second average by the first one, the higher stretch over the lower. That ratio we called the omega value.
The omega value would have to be 1.02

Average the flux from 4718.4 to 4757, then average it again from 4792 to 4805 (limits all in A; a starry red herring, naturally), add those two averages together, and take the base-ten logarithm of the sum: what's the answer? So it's 1.53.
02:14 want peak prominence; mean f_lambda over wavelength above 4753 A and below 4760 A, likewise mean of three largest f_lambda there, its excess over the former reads 1.3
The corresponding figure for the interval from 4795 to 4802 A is 0.7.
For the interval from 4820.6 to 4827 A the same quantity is 0.5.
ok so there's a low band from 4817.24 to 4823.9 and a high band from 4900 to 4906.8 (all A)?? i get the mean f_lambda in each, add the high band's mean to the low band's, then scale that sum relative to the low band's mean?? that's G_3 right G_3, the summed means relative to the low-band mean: 1.98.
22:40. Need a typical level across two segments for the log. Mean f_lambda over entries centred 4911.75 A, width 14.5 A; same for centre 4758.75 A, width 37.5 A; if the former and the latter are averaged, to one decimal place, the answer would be 16.7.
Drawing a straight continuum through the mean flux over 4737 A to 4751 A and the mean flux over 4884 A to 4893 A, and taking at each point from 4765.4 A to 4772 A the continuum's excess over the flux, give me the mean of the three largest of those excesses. 1.5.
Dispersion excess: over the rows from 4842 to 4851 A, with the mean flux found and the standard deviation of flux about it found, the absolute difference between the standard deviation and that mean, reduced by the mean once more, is -0.6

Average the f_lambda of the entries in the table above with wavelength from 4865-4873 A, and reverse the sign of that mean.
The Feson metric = -15.4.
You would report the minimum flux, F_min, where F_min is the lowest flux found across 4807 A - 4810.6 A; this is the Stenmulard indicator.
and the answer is 16.2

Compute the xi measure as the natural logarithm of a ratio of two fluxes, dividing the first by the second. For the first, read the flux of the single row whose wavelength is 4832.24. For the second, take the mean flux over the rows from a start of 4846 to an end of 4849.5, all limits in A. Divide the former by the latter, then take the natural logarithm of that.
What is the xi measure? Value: 0.04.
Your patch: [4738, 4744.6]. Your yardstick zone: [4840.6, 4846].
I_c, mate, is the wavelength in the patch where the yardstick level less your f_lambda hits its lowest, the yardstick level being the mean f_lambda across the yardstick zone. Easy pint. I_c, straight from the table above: 4739.68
